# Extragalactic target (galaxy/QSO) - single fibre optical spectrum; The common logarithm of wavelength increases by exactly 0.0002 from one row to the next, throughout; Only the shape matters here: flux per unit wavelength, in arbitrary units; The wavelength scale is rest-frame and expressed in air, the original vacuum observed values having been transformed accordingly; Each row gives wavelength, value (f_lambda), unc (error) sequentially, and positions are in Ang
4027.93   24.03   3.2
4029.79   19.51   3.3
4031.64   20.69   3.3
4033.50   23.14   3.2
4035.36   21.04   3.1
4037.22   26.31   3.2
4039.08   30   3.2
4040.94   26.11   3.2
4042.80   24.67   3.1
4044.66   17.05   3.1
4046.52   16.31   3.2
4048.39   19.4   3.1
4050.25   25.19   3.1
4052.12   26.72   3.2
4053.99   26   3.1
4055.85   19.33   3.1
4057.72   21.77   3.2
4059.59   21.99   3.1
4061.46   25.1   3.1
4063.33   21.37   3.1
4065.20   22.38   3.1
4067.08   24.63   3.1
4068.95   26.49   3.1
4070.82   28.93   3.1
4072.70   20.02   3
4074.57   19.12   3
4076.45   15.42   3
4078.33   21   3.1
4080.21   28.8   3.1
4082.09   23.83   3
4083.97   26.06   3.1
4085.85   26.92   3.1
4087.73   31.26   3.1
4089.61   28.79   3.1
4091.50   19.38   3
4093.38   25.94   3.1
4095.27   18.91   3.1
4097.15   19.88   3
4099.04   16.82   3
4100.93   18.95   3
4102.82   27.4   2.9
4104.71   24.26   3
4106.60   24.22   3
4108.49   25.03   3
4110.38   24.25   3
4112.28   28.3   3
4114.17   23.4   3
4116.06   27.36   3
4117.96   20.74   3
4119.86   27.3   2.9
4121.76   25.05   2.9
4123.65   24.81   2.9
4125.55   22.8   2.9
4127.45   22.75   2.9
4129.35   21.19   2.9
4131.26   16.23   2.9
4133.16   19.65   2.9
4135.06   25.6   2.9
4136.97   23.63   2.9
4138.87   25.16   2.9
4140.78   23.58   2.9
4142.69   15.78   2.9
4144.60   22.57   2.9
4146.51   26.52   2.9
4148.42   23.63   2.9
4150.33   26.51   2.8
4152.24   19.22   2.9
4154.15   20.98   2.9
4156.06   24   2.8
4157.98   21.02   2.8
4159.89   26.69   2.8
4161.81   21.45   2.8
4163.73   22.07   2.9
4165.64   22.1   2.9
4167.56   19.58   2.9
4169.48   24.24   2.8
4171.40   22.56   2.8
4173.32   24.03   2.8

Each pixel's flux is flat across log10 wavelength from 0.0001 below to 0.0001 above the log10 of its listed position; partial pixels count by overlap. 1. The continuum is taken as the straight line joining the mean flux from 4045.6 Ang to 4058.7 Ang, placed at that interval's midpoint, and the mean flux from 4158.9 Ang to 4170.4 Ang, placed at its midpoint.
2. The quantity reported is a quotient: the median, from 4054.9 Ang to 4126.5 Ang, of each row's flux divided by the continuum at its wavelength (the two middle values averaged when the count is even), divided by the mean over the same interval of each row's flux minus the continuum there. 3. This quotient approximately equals 0.8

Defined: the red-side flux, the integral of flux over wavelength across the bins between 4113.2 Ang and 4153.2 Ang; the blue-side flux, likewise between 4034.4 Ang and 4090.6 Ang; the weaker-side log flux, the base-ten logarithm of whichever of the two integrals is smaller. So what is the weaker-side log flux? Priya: 3.0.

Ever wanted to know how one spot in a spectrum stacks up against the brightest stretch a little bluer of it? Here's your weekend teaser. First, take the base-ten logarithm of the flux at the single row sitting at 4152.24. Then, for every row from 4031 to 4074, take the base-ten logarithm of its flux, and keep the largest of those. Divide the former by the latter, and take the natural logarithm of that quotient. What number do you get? -0.14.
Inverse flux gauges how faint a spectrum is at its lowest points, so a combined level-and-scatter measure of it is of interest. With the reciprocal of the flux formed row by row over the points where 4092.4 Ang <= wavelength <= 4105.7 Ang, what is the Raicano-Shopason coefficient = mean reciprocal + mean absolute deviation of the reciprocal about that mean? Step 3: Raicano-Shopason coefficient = 0.0548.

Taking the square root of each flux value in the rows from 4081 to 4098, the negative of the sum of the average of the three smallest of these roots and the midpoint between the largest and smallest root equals -9.4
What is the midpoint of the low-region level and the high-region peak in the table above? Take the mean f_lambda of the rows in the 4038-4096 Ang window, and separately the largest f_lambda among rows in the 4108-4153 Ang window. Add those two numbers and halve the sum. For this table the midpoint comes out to 25.9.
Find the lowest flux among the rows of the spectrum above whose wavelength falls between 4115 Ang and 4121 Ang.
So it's 20.74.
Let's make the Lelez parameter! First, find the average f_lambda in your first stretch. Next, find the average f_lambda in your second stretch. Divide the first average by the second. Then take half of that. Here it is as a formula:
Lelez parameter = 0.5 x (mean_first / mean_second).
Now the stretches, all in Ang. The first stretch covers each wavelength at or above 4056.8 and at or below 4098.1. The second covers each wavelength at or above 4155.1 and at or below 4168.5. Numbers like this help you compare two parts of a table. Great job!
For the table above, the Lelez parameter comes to 0.525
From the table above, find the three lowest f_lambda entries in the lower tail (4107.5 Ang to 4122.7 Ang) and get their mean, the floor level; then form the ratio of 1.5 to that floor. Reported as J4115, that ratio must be 0.066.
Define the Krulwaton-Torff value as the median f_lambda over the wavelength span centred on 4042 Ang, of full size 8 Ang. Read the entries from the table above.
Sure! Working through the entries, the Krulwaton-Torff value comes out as 25.4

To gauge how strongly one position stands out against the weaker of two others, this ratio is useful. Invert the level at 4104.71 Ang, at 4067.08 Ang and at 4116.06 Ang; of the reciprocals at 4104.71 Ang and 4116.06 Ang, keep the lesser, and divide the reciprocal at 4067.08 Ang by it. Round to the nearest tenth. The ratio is 1.1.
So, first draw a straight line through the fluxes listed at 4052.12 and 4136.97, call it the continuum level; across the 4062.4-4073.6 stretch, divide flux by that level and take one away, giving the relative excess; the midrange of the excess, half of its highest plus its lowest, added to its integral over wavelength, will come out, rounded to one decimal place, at -1.0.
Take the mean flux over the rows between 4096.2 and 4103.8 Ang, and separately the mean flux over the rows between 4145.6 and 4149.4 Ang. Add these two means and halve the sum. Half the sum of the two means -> 22.9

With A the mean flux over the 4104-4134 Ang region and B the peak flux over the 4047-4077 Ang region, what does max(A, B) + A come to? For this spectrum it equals 52.5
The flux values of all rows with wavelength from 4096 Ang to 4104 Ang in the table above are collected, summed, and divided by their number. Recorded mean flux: 20.8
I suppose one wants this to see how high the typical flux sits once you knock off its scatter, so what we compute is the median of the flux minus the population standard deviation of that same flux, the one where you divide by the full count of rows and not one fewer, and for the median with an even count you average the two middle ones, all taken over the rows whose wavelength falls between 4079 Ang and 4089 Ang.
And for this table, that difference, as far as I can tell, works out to 24.4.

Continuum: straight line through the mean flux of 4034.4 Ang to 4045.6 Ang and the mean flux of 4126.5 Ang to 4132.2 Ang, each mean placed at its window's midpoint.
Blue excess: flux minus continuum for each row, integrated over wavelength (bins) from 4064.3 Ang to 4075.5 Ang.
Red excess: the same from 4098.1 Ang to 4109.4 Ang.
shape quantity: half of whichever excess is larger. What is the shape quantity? 8.7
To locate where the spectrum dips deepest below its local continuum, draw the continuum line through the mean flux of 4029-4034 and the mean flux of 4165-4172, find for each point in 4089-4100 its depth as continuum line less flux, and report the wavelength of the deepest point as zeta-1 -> 4099.04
